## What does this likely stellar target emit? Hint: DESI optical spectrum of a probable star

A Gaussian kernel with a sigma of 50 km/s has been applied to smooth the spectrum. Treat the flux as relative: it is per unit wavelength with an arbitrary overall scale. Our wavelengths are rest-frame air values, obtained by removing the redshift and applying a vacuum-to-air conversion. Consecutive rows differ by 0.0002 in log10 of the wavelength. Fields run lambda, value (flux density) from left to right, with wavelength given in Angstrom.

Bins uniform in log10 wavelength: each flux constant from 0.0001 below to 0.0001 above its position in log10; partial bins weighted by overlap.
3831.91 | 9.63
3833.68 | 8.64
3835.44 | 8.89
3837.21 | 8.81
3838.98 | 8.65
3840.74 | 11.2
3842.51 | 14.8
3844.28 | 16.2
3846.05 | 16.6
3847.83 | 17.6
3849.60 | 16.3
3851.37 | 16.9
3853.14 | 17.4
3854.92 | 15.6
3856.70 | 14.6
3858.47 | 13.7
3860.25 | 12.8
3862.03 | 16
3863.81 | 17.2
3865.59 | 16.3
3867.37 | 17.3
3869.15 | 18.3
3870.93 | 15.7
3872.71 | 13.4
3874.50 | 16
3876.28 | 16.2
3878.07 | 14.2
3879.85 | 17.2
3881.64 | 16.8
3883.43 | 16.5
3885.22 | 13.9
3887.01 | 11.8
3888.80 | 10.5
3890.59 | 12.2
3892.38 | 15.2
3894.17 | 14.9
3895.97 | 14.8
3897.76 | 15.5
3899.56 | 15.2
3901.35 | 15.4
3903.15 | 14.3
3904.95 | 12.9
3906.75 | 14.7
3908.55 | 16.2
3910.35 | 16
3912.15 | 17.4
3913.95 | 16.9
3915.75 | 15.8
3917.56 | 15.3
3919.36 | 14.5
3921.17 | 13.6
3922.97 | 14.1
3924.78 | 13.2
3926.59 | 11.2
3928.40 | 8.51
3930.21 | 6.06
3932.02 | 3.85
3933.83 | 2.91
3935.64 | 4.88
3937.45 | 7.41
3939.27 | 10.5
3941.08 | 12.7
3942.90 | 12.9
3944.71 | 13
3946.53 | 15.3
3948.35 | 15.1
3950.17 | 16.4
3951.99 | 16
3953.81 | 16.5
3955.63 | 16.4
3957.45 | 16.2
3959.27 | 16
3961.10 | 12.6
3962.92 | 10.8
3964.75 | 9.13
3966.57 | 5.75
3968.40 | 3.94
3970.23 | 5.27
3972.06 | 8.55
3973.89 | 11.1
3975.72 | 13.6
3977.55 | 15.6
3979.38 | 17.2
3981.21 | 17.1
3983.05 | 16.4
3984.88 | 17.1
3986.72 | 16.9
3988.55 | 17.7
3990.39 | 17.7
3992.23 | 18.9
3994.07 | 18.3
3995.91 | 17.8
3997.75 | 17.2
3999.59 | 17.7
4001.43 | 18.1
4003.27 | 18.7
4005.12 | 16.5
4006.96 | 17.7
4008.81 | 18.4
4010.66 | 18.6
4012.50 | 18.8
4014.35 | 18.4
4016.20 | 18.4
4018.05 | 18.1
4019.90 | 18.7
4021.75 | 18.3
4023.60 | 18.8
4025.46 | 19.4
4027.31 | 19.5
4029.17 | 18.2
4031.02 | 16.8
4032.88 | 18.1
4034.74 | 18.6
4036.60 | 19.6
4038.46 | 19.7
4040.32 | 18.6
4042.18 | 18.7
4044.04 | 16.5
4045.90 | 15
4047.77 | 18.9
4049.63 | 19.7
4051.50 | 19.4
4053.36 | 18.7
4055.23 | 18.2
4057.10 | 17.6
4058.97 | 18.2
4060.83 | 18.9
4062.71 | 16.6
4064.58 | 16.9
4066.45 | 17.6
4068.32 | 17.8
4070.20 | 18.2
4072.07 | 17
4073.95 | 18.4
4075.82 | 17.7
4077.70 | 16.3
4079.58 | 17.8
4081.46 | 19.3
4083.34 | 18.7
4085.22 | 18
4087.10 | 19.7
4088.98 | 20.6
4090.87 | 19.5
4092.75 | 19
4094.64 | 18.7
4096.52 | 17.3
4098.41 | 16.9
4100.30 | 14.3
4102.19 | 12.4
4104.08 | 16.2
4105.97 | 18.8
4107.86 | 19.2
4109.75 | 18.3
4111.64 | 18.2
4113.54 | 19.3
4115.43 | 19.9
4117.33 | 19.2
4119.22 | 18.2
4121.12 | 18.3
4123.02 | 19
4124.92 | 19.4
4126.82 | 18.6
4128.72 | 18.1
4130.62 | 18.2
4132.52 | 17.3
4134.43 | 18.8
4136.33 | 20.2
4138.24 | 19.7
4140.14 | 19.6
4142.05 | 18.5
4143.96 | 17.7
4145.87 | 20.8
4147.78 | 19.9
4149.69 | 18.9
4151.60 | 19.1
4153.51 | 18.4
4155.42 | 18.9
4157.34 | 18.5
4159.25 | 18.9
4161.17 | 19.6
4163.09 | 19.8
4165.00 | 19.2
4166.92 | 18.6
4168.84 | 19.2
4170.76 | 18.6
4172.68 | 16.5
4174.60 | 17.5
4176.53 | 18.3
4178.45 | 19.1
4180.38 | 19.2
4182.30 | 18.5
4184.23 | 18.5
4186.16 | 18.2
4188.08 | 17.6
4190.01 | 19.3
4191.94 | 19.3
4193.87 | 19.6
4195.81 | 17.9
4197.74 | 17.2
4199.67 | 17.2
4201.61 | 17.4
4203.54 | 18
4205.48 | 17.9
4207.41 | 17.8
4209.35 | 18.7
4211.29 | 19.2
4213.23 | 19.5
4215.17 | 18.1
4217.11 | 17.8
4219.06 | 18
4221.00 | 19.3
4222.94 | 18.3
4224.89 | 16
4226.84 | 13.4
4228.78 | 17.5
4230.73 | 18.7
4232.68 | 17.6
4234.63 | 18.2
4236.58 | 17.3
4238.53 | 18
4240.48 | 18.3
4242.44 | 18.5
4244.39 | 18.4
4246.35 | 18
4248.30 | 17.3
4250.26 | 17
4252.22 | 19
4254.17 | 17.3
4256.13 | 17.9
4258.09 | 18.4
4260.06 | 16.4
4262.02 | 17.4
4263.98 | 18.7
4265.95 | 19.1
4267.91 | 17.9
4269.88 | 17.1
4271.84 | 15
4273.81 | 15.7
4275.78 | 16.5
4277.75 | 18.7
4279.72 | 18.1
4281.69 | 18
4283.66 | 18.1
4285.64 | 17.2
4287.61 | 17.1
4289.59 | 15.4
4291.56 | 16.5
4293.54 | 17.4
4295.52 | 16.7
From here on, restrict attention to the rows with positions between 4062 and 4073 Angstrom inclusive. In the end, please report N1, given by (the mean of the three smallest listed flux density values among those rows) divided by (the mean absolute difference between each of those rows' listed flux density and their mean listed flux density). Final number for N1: 33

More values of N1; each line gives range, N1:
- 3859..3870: 12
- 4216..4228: 10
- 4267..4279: 15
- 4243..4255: 27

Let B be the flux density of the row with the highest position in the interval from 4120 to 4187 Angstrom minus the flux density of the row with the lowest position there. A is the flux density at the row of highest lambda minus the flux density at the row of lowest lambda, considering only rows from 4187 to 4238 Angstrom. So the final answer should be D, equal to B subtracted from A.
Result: 0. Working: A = -0.3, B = -0.1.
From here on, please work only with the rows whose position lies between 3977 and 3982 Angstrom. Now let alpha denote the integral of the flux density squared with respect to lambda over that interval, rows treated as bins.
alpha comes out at 1398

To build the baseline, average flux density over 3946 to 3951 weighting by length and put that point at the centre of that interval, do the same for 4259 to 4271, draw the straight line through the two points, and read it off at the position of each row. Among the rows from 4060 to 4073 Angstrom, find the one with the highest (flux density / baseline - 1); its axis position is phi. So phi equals 4060.83 Angstrom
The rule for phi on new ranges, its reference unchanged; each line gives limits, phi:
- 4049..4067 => 4049.63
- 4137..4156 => 4145.87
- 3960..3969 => 3961.10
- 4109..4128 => 4115.43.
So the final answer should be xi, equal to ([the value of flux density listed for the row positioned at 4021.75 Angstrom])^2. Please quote 335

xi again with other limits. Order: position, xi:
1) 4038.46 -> 388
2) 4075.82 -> 313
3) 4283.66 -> 328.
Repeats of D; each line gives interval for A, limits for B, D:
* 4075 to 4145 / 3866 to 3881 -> 0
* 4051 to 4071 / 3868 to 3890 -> 7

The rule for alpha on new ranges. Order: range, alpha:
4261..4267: 2032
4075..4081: 1824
